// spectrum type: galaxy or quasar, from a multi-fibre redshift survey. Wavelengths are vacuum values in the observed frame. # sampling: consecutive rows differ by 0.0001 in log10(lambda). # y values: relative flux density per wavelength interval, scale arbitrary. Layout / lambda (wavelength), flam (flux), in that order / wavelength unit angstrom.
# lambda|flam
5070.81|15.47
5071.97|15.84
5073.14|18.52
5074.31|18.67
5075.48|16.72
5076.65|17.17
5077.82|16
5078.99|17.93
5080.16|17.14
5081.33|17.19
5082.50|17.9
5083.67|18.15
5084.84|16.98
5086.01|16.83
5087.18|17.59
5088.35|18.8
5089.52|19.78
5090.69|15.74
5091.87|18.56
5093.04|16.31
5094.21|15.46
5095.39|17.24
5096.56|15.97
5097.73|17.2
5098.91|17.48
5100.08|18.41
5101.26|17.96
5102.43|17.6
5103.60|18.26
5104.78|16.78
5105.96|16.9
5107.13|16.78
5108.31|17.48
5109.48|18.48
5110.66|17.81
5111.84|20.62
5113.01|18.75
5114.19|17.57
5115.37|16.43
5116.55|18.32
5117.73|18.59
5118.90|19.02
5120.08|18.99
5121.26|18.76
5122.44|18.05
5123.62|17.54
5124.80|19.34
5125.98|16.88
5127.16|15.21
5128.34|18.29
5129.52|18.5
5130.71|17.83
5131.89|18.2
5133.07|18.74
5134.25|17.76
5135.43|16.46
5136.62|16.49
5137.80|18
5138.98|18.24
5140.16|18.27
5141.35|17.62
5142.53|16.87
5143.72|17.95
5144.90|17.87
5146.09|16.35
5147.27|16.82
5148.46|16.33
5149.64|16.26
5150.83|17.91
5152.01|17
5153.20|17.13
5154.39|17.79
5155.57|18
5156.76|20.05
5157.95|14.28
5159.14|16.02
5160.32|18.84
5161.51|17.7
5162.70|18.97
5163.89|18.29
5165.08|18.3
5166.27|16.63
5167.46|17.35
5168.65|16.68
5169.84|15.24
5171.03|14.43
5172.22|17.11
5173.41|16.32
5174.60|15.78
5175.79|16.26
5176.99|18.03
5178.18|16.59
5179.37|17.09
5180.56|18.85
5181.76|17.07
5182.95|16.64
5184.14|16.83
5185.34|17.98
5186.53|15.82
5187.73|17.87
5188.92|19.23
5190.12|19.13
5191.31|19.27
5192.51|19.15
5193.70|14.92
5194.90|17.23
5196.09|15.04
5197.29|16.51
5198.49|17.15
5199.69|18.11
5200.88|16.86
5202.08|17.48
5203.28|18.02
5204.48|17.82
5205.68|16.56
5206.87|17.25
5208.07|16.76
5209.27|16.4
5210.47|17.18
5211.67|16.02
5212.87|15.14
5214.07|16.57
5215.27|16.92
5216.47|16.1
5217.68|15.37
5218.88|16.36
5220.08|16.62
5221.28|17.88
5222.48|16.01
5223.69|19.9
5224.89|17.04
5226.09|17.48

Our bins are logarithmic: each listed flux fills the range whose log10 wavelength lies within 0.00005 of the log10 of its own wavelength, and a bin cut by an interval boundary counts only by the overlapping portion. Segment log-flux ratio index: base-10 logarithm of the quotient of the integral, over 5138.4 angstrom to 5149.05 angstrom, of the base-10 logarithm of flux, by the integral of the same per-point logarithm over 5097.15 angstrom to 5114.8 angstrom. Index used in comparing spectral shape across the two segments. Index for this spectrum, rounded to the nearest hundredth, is -0.22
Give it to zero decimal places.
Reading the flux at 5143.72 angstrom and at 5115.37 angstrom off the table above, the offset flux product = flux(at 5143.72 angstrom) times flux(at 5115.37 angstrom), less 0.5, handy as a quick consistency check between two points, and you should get 294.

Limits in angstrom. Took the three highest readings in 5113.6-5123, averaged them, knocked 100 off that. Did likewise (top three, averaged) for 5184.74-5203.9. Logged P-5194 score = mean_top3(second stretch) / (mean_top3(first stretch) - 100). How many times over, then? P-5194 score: -0.237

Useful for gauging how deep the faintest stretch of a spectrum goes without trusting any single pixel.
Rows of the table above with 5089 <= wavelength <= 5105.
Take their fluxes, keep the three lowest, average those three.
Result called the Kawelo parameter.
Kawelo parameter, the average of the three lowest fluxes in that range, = 15.7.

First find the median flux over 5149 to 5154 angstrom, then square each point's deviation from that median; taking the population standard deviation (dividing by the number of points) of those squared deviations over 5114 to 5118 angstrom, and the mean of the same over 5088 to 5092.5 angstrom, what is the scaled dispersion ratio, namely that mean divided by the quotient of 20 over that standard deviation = 0.15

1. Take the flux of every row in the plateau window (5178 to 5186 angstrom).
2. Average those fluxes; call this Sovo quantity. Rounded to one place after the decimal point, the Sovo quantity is 17.3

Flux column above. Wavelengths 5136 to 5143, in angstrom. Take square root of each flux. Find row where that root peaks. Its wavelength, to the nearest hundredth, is 5140.16 angstrom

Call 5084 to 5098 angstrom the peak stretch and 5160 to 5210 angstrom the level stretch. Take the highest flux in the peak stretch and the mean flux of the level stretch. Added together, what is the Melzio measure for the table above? 37.0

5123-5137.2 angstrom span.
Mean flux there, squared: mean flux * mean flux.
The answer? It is 310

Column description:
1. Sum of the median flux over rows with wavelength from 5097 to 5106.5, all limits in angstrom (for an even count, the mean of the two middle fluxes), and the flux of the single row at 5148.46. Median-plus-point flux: 33.9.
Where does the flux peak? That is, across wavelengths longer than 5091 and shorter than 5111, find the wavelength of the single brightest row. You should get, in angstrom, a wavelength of 5091.87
